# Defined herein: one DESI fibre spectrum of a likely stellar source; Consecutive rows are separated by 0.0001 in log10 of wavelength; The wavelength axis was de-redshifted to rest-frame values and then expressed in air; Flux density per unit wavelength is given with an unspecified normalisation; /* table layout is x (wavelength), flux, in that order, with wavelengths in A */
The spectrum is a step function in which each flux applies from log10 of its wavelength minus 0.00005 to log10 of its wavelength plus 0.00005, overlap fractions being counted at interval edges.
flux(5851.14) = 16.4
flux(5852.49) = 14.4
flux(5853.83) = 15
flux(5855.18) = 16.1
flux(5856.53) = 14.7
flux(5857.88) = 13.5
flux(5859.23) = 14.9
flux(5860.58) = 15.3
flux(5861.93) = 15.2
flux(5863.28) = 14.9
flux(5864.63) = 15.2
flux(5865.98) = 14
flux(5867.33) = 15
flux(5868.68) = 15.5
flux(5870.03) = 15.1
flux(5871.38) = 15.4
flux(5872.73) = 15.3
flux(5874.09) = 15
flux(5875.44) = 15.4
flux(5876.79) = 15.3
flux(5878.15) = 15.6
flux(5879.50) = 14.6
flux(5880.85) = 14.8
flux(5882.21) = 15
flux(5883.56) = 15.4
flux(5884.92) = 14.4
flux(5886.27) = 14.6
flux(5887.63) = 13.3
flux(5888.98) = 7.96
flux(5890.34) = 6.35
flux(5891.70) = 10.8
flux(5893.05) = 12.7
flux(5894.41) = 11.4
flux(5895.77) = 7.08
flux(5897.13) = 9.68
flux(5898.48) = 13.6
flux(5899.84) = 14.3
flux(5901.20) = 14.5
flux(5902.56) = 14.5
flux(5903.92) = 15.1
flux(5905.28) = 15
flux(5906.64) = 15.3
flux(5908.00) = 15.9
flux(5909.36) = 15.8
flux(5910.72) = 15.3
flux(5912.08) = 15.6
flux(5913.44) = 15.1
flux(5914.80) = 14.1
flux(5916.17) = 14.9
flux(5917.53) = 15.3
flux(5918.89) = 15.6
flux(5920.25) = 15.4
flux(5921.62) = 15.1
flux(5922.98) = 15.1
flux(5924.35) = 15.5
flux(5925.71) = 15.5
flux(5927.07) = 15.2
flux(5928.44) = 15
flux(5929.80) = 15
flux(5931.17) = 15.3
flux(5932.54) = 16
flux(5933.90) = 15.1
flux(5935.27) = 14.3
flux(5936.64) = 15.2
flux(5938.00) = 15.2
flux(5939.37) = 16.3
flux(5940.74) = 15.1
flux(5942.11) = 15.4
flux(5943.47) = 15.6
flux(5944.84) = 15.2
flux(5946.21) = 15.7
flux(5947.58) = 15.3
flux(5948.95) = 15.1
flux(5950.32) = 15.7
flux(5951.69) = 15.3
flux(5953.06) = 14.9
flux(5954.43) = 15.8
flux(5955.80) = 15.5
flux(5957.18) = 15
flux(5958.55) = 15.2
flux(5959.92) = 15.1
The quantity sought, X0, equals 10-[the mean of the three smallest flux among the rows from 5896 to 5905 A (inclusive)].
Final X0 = -2.53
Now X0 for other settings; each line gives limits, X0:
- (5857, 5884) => -4.03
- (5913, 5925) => -4.70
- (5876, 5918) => 2.87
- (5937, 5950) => -5.13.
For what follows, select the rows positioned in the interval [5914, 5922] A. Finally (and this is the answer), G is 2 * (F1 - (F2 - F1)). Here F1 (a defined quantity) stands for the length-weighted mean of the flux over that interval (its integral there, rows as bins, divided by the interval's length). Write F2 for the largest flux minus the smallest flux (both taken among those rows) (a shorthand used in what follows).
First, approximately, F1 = 15.1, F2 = 1.5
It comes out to 57.2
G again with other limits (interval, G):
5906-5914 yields 60.5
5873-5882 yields 58.4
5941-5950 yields 60.4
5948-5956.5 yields 59.7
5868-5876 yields 60.1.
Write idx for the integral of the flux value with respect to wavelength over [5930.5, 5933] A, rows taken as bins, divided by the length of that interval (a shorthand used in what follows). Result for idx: 15.6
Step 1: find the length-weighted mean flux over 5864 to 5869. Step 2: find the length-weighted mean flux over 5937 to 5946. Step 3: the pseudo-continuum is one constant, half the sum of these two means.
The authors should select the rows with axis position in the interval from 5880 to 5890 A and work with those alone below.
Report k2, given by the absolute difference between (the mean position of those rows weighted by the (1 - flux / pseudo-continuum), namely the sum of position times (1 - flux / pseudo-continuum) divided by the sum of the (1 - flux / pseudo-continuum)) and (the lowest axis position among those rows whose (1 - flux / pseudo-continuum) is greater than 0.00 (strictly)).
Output 7.2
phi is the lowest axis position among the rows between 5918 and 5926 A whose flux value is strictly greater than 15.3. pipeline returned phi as 5918.89 A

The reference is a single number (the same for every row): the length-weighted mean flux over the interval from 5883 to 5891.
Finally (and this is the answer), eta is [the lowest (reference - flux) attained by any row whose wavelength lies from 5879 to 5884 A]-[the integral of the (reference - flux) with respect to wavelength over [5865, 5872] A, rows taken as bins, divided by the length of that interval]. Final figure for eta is -0.4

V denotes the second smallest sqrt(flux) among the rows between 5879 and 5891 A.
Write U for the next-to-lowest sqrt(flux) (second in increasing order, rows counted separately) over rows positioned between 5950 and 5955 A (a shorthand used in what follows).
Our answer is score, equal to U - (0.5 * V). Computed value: 2.5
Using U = 3.91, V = 2.82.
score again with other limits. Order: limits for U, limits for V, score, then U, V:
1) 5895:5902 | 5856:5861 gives 1.2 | 3.11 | 3.83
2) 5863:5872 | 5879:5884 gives 1.9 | 3.86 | 3.85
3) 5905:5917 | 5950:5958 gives 1.9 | 3.86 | 3.87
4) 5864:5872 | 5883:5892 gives 2.5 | 3.87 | 2.82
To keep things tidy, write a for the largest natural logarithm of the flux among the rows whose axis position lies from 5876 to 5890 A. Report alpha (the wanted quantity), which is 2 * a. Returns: 5.49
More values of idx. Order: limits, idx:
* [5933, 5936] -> 14.8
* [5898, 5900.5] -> 14.0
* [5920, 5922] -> 15.2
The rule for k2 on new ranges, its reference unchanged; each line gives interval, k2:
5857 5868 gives 3.7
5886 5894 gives 3.9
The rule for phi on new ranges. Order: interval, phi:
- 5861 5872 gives 5868.68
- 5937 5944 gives 5939.37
